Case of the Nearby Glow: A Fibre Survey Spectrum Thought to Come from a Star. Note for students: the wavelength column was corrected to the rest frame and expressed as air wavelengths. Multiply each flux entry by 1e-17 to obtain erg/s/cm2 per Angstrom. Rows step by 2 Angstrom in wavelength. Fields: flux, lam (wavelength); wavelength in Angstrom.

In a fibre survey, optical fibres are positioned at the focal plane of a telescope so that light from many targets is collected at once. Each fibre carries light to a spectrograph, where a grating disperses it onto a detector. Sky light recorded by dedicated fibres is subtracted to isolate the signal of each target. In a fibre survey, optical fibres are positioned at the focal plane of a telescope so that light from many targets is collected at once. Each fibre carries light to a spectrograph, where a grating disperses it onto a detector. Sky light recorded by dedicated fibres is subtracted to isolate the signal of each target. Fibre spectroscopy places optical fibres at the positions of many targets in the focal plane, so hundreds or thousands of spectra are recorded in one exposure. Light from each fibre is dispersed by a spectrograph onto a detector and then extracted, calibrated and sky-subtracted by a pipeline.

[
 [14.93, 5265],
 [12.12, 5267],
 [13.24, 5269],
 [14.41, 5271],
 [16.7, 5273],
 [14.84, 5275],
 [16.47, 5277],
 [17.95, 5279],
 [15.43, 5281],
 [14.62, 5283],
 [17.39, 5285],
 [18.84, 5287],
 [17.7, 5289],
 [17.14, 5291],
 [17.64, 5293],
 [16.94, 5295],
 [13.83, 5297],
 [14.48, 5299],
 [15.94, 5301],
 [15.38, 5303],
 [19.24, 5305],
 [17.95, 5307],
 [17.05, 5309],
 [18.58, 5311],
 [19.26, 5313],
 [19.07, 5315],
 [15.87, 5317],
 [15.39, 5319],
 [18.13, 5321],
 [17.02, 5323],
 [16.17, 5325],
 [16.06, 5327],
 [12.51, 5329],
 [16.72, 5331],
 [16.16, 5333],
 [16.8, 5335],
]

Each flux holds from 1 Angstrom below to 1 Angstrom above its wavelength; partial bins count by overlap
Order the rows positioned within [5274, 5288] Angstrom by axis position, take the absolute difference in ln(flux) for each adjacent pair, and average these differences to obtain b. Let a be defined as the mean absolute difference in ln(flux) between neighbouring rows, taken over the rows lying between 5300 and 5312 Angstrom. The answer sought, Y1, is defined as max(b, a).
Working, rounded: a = 0.093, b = 0.108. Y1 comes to 0.108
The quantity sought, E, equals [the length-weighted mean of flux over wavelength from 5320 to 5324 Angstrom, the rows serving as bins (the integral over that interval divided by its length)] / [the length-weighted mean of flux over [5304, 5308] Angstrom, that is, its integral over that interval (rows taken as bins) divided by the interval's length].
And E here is 0.95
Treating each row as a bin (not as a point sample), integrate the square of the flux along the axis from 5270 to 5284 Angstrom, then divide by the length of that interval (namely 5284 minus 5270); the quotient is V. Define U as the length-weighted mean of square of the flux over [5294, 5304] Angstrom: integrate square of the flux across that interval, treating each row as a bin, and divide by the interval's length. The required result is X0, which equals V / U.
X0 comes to 1.06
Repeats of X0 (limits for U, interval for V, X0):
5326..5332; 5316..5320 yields 1.06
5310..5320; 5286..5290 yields 1.07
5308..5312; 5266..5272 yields 0.56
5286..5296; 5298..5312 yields 0.93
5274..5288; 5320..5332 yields 0.95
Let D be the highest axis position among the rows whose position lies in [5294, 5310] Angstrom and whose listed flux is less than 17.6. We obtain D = 5309 Angstrom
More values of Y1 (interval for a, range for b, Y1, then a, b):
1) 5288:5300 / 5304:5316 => 0.070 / 0.070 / 0.051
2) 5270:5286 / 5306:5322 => 0.119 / 0.119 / 0.080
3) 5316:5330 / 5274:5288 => 0.108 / 0.094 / 0.108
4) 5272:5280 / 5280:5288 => 0.103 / 0.103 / 0.103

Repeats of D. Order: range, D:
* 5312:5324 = 5323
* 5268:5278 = 5277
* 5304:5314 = 5309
